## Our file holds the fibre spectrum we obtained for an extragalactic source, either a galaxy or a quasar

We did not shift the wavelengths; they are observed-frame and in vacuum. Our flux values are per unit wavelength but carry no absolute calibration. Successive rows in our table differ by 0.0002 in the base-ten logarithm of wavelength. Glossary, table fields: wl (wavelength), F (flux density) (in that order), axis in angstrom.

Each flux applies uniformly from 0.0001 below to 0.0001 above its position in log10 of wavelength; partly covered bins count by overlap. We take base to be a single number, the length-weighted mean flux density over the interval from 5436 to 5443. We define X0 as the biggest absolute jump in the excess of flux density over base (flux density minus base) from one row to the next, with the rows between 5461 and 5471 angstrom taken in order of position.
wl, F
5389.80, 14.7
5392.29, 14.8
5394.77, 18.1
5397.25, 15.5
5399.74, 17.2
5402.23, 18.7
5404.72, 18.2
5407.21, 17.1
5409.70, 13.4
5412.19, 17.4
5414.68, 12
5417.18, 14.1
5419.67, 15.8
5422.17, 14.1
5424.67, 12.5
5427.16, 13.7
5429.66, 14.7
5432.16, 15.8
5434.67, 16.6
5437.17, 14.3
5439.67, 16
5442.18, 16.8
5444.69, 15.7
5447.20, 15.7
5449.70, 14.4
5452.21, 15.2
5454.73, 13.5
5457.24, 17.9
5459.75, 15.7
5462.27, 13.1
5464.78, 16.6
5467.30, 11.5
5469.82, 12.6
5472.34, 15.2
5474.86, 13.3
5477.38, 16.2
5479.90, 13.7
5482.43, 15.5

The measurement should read 5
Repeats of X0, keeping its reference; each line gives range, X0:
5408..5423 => 5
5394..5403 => 3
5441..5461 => 4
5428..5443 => 2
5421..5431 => 2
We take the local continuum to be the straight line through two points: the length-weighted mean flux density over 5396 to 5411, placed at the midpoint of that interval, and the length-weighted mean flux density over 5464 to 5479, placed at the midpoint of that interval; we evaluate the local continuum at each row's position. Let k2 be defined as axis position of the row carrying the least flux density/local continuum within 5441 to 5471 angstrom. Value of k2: 5467.30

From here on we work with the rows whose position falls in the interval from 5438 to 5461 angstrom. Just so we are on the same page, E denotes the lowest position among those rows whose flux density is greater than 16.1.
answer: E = 5442.18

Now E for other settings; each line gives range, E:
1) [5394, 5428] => 5394.77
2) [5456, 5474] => 5457.24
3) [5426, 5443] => 5434.67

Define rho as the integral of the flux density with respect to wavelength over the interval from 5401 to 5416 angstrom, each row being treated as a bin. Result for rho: 242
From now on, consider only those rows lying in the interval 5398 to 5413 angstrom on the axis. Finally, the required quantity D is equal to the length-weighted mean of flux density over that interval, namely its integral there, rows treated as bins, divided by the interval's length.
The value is 16.9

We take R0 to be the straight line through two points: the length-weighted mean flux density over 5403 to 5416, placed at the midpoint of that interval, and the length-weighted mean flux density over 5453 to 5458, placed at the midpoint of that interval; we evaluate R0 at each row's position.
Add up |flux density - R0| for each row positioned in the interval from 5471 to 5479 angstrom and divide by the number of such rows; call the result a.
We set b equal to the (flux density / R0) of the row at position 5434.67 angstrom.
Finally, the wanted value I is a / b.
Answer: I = 0.9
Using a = 1.0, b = 1.07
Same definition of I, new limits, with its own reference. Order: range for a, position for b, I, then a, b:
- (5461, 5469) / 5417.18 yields 2.7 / 2.5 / 0.90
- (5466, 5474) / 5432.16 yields 2.2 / 2.2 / 1.01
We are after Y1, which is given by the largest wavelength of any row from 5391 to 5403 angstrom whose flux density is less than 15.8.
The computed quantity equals 5397.25 angstrom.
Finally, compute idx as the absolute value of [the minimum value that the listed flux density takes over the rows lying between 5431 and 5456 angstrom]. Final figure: 13.5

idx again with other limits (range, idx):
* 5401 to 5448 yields 12.0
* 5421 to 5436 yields 12.5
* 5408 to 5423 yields 12.0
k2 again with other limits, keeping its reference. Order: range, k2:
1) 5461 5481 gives 5467.30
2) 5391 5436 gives 5414.68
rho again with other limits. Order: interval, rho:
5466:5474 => 105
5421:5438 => 247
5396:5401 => 82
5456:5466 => 158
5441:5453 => 187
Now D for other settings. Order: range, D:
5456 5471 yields 14.6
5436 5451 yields 15.5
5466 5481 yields 13.8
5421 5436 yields 14.6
